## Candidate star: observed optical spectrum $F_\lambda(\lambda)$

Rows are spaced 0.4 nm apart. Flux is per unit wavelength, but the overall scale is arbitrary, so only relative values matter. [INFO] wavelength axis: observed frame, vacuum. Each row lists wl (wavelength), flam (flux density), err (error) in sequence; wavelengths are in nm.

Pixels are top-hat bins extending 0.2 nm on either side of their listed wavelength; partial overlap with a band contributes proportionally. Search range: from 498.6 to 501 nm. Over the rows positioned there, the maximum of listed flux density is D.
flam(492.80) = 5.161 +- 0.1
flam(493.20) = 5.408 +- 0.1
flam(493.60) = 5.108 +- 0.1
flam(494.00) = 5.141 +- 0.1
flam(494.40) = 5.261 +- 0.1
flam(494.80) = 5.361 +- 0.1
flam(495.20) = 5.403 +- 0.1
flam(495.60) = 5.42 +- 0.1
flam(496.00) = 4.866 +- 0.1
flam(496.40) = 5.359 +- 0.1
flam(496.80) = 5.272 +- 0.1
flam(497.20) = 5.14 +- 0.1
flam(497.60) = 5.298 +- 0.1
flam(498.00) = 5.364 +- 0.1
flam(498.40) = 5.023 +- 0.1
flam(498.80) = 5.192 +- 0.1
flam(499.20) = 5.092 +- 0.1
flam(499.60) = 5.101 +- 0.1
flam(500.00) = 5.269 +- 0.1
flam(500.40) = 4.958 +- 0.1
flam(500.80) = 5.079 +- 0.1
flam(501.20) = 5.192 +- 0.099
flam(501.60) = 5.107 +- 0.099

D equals 5.269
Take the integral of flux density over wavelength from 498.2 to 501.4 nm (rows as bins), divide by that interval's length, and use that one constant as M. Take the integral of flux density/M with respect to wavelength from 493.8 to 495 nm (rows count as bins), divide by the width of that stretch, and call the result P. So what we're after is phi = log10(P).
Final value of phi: 0.012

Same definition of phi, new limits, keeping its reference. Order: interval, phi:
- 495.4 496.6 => 0.009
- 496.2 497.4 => 0.012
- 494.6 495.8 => 0.023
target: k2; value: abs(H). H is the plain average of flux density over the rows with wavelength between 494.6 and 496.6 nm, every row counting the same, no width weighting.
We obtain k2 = 5.28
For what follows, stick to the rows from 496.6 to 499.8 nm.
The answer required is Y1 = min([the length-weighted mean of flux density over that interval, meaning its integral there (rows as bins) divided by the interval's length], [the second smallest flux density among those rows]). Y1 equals 5.09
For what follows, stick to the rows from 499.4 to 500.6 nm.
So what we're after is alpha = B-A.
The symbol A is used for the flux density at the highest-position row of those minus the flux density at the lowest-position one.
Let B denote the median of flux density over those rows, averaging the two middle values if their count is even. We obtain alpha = 5.24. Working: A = -0.14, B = 5.10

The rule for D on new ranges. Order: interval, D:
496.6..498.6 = 5.364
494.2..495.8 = 5.42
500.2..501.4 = 5.192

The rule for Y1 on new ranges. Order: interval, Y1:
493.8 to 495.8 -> 5.26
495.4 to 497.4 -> 5.14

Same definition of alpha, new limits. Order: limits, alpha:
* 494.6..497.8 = 5.39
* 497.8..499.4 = 5.41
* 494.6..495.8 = 5.34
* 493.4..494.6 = 4.99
